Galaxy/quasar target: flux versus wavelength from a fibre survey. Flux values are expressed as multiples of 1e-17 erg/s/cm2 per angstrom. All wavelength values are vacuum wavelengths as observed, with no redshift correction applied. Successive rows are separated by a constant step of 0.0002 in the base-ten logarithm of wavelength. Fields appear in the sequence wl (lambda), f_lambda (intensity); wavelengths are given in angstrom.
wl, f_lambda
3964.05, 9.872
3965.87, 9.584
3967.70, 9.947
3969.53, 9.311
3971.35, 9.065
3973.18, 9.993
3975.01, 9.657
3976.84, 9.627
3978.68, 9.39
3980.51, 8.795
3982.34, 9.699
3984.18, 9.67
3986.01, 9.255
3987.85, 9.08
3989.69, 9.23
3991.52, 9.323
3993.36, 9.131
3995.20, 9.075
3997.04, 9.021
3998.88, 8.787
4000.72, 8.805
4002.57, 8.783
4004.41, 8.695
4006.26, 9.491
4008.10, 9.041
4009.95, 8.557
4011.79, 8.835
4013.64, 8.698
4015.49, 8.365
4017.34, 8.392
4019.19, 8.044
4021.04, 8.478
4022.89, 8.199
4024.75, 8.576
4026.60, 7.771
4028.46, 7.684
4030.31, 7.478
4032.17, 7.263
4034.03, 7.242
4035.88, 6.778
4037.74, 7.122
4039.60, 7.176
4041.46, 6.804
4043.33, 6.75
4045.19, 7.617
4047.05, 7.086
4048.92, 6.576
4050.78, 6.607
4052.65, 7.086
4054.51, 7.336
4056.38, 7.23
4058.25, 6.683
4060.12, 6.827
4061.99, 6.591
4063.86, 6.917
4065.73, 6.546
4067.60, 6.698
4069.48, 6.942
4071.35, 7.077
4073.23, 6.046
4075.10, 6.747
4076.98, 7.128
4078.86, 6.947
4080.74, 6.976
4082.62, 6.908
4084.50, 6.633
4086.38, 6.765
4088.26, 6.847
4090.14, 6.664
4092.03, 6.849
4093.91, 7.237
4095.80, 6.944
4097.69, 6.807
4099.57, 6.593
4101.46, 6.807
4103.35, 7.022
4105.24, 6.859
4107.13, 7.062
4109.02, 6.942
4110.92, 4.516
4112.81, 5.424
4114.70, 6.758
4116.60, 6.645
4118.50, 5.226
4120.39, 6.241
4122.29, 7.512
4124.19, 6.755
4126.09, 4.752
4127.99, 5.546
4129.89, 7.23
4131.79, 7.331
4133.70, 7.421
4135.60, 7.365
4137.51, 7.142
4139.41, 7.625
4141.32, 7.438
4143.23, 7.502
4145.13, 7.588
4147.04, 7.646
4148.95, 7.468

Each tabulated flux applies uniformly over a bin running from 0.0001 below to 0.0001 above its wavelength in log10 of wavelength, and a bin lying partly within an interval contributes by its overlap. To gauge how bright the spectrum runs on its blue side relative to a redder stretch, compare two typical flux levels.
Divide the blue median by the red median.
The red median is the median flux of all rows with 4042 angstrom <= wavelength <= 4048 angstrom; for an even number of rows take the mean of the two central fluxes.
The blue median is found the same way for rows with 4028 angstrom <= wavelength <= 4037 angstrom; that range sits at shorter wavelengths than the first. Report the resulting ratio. 1.02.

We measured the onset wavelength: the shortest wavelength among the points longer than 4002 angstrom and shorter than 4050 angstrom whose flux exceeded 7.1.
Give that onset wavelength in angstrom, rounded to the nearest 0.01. 4002.57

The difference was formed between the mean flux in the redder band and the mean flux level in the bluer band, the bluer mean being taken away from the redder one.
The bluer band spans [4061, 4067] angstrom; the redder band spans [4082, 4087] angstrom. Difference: 0.1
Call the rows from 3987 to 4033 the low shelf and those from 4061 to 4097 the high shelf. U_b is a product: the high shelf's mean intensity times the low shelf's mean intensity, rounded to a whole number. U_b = 59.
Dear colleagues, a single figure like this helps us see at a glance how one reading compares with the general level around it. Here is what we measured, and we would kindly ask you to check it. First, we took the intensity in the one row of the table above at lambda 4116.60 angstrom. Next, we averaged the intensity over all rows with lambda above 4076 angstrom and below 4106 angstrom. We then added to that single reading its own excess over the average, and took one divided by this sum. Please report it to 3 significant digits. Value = 0.156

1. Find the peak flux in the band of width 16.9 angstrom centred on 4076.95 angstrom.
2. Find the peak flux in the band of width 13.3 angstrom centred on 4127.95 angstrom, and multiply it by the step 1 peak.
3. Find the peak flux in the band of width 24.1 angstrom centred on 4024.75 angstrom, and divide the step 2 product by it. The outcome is 6.16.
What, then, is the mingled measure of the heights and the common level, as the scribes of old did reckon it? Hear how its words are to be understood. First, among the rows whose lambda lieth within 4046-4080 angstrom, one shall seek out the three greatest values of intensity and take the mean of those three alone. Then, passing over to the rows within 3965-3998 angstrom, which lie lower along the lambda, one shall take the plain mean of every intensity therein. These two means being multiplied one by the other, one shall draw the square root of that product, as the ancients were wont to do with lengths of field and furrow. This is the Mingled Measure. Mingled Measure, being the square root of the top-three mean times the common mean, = 8.24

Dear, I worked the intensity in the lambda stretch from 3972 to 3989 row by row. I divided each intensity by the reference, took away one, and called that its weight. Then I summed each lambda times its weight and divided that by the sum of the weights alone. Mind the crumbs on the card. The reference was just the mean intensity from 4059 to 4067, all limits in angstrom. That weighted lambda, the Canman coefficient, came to 3980.2 angstrom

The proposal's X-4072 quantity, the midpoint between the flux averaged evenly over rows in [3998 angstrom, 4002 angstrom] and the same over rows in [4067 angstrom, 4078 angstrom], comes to 7.8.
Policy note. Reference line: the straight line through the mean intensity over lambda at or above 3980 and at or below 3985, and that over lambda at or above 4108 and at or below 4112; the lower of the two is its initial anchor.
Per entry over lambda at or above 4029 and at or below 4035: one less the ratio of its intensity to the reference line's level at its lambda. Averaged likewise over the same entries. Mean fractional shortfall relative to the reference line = 0.08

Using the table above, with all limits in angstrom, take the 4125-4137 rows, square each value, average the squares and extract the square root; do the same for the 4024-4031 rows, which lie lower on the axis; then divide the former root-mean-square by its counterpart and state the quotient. 0.85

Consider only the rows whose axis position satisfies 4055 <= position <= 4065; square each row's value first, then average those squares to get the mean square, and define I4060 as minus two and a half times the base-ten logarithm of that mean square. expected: -4.2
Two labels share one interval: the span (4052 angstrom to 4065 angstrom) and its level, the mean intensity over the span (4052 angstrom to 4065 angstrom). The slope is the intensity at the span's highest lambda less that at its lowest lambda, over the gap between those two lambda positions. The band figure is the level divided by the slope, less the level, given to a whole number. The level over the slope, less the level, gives -468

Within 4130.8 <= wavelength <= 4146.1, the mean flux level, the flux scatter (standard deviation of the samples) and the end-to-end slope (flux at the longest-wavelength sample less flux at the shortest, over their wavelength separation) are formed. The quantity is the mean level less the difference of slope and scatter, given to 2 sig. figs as 7.6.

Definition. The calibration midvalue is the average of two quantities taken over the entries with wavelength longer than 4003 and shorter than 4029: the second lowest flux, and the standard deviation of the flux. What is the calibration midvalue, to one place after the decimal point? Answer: 4.1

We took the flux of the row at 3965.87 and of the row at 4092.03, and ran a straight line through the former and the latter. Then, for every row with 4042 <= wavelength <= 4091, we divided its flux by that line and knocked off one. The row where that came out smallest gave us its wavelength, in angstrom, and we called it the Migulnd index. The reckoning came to 4073.23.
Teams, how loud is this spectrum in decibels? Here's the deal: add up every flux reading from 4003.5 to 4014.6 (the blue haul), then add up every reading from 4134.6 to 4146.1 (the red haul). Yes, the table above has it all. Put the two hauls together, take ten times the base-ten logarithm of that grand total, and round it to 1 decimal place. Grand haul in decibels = 19.9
